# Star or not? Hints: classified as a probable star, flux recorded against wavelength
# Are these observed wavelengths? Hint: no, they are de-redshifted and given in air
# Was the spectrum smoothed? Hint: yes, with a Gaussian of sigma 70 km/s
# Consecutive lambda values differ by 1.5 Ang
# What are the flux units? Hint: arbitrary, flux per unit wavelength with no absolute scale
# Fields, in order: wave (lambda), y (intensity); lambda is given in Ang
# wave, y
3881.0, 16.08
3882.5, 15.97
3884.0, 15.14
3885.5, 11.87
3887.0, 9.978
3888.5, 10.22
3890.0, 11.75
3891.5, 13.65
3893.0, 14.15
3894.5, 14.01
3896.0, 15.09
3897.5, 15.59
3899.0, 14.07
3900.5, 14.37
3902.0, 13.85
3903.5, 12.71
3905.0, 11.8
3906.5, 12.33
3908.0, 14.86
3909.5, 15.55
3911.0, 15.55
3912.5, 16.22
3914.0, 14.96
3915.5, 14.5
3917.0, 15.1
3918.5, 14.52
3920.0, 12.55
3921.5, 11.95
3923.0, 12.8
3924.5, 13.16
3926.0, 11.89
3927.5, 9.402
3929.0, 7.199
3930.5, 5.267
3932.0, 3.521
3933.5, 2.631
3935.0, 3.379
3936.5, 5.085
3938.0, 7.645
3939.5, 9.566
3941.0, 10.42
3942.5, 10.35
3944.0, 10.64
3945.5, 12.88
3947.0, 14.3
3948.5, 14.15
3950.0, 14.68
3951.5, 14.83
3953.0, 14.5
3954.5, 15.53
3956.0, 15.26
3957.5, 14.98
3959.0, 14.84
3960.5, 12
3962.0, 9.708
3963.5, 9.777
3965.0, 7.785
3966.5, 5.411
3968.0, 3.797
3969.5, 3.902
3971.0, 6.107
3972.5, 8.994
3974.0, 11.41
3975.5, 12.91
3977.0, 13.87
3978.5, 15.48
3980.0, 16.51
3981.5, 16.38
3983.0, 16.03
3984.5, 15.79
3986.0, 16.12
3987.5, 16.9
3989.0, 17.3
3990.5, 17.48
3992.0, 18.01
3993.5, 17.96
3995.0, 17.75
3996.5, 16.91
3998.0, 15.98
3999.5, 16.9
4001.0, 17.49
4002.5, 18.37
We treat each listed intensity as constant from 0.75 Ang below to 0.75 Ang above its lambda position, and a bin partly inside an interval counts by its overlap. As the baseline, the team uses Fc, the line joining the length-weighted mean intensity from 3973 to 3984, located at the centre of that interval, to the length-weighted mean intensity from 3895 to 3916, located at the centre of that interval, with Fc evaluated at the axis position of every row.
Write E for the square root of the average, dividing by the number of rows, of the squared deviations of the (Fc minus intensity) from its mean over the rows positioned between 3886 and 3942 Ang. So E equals 3.8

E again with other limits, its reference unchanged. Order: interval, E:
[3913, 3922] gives 1.2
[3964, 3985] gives 4.7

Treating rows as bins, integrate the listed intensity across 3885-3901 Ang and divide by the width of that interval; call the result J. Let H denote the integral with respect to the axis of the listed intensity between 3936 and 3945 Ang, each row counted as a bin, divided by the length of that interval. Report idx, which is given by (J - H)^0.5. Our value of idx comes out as 2.0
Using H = 9.2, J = 13.2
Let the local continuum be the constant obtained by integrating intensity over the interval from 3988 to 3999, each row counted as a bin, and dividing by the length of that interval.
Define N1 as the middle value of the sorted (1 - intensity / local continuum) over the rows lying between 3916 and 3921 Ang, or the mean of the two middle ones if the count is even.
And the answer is 0.2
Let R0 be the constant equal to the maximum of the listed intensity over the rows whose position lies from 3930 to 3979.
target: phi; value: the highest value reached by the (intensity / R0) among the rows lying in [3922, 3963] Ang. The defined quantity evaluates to 1.00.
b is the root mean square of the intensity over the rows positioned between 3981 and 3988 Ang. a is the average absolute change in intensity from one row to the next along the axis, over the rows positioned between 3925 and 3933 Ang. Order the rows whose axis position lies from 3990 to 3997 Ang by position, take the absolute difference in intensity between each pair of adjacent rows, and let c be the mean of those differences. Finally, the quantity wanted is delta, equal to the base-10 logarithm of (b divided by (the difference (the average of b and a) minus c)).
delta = 0.268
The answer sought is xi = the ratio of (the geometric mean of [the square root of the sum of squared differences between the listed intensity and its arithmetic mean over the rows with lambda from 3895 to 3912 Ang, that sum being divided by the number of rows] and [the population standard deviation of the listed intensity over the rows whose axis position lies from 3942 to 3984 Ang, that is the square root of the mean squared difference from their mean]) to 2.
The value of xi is 1.10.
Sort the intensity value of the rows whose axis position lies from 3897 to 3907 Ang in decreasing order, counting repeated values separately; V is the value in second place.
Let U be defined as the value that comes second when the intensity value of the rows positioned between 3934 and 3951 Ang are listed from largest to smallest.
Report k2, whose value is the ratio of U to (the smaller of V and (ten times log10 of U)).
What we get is 1.238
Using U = 14.3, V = 14.37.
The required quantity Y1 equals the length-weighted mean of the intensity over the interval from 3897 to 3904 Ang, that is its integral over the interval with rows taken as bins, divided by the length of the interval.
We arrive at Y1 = 14.1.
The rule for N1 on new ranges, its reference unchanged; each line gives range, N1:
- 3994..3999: 0.0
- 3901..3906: 0.3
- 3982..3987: 0.1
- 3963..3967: 0.6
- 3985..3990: 0.0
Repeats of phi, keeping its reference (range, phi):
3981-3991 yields 1.13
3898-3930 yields 1.04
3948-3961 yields 1.00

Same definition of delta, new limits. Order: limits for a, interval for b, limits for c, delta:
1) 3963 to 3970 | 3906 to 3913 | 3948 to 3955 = 0.287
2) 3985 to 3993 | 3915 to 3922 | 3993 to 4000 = 0.333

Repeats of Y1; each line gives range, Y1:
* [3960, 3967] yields 9.0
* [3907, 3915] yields 15.3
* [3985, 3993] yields 17.1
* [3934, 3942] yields 7.2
